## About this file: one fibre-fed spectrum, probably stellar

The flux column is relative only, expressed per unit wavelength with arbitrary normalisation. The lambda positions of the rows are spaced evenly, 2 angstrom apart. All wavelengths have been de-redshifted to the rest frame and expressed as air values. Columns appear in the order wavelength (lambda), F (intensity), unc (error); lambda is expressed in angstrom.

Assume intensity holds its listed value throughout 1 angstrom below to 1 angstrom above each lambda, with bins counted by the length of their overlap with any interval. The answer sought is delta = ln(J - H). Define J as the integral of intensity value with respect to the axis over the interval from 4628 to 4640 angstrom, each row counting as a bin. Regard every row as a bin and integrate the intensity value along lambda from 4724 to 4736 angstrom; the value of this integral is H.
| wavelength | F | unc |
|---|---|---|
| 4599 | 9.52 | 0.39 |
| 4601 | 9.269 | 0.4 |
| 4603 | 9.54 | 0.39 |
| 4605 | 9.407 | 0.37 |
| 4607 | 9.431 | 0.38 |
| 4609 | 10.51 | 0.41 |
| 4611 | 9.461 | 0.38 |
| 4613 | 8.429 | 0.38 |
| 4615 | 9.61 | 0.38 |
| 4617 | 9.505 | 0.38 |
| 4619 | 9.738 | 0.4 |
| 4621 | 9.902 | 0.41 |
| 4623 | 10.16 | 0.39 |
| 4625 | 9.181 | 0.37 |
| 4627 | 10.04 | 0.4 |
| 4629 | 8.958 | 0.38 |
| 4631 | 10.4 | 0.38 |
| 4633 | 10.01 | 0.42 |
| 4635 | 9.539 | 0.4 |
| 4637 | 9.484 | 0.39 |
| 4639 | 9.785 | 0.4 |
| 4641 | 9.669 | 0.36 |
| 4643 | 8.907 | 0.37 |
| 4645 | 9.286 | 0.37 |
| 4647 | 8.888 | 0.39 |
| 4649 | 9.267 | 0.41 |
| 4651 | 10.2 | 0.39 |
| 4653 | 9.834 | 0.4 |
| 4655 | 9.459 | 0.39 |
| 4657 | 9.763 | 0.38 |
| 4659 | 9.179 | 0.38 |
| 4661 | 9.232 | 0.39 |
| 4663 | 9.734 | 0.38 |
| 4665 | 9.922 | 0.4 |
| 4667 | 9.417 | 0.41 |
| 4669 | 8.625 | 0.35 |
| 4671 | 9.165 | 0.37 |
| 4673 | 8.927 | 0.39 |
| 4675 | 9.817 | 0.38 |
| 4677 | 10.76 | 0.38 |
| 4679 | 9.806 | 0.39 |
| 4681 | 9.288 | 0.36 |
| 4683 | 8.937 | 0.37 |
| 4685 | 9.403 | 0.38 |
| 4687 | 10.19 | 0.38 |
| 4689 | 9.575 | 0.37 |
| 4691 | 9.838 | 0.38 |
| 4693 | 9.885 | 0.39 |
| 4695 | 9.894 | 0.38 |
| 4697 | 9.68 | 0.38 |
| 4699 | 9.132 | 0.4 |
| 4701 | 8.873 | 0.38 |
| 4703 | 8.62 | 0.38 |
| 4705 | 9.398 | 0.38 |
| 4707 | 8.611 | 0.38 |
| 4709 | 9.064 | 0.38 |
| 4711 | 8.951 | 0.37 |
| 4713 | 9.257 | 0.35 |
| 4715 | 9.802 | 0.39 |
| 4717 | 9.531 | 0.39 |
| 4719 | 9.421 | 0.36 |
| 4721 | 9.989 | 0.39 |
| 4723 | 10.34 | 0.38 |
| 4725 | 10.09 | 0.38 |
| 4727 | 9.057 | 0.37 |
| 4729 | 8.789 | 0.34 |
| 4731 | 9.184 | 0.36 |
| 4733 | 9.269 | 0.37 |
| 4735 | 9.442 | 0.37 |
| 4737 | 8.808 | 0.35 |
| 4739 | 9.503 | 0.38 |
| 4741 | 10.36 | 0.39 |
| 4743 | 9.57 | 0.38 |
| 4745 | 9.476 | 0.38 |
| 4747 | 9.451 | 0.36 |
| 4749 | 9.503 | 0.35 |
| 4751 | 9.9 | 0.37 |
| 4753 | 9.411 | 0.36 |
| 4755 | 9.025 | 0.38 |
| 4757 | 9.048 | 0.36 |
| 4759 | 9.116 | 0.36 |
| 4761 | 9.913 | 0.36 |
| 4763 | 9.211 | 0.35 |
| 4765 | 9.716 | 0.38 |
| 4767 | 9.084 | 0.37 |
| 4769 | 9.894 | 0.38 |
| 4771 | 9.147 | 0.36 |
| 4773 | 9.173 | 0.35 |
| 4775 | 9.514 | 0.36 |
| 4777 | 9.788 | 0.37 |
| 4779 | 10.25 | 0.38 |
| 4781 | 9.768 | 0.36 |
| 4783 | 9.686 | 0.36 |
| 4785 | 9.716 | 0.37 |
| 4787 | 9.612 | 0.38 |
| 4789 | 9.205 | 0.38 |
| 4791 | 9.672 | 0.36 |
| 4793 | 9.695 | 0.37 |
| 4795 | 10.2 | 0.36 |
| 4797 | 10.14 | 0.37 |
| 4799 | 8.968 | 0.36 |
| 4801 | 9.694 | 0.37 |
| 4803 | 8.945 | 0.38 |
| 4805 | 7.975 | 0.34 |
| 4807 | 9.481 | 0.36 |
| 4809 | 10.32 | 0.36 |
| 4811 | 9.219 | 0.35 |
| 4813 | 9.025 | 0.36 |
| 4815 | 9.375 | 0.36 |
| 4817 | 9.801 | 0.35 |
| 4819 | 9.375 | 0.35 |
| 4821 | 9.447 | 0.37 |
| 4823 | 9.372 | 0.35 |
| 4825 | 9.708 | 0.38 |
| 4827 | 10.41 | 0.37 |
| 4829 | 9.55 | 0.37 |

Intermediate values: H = 111.7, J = 116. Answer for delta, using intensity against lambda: 1.55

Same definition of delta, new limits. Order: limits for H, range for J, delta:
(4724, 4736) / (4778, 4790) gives 1.57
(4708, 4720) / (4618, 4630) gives 1.36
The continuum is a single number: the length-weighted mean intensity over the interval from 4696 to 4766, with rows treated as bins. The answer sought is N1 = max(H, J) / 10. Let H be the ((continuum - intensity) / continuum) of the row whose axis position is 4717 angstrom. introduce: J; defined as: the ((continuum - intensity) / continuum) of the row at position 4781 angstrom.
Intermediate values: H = -0.02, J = -0.04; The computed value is -0.0015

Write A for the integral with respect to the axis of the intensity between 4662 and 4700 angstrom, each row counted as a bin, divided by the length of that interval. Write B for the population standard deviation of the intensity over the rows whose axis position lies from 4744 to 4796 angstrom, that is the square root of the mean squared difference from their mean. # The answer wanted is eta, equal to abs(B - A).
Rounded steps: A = 9.58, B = 0.34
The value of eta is 9.24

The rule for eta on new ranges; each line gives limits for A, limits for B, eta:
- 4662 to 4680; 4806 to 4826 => 9.23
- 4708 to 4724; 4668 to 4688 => 8.93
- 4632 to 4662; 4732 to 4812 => 9.04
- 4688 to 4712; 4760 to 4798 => 8.95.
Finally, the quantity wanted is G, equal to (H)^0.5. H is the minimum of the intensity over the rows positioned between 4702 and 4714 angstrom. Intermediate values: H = 8.611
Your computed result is 2.93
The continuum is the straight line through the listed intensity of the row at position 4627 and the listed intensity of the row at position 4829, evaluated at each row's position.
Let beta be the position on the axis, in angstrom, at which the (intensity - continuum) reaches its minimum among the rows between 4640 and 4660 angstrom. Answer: 4647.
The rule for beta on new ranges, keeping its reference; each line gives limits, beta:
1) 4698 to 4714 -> 4703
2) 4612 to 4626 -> 4613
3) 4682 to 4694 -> 4683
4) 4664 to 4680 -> 4669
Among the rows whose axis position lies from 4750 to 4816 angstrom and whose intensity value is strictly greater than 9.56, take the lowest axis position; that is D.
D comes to 4751 angstrom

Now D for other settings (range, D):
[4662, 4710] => 4663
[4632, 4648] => 4633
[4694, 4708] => 4695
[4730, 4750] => 4741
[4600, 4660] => 4609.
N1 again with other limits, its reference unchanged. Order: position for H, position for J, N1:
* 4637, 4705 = -0.0001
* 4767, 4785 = 0.0032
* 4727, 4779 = 0.0035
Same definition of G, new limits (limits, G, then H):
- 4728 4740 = 2.96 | 8.789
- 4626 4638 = 2.99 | 8.958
